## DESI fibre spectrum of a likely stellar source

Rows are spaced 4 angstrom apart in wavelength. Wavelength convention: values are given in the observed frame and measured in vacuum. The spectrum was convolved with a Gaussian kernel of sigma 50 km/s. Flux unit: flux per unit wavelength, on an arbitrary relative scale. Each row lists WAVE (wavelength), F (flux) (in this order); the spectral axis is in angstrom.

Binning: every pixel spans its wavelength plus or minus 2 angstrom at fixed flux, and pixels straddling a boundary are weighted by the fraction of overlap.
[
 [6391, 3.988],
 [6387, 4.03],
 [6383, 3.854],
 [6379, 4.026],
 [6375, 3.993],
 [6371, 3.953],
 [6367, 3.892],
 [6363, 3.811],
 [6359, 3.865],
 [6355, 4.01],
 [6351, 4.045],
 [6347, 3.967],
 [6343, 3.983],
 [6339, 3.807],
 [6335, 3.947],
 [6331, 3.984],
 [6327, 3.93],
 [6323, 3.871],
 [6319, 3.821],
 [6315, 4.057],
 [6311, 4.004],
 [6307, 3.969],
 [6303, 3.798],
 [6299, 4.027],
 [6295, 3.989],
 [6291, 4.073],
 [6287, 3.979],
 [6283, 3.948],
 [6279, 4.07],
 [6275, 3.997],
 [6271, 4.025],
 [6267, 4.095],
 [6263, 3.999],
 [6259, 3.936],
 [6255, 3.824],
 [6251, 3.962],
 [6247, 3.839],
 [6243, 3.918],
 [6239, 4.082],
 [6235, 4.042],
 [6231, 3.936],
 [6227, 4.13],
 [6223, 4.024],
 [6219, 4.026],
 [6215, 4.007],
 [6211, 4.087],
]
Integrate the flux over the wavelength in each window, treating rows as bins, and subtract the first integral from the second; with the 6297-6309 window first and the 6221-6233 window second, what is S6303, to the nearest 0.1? 1.2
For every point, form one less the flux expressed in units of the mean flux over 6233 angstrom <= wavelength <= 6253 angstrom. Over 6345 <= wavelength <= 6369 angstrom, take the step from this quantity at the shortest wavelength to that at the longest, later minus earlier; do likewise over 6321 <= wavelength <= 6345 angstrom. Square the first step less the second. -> 0.0022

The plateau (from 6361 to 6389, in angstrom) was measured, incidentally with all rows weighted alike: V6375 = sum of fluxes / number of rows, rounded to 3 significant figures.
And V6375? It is 3.94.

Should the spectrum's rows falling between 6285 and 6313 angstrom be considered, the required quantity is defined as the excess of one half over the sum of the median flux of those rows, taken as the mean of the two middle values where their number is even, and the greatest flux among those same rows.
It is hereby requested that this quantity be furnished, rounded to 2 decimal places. -7.56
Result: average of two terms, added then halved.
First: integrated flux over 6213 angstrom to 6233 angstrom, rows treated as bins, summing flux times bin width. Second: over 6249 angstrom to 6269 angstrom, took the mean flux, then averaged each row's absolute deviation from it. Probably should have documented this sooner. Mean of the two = 40.3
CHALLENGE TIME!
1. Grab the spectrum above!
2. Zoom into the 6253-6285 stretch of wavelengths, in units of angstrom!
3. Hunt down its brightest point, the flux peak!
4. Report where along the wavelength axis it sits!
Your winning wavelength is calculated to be 6267 angstrom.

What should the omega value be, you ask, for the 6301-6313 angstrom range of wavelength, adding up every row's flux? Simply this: 11.8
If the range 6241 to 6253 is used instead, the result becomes 11.7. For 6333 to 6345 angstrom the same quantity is 11.7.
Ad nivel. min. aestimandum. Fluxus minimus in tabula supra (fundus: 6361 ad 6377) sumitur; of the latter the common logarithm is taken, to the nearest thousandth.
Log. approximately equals 0.581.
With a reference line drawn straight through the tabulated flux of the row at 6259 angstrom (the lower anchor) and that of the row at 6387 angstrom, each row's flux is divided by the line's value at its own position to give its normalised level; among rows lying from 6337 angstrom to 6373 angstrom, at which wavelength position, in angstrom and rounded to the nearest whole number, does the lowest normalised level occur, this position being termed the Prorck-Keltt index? 6363 angstrom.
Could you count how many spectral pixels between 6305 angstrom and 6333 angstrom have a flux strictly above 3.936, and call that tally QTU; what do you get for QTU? 4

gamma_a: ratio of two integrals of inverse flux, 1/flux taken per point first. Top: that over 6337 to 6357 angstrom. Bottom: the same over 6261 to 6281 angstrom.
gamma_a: 1.02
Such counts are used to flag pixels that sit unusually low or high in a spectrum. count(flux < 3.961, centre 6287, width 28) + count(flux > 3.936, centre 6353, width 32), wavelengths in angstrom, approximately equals 5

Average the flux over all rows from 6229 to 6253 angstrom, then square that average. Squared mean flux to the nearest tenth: 15.7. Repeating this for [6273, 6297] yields 16.1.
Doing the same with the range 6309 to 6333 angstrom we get 15.6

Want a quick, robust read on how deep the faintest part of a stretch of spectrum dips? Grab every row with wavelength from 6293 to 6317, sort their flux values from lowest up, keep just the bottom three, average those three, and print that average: 3.92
